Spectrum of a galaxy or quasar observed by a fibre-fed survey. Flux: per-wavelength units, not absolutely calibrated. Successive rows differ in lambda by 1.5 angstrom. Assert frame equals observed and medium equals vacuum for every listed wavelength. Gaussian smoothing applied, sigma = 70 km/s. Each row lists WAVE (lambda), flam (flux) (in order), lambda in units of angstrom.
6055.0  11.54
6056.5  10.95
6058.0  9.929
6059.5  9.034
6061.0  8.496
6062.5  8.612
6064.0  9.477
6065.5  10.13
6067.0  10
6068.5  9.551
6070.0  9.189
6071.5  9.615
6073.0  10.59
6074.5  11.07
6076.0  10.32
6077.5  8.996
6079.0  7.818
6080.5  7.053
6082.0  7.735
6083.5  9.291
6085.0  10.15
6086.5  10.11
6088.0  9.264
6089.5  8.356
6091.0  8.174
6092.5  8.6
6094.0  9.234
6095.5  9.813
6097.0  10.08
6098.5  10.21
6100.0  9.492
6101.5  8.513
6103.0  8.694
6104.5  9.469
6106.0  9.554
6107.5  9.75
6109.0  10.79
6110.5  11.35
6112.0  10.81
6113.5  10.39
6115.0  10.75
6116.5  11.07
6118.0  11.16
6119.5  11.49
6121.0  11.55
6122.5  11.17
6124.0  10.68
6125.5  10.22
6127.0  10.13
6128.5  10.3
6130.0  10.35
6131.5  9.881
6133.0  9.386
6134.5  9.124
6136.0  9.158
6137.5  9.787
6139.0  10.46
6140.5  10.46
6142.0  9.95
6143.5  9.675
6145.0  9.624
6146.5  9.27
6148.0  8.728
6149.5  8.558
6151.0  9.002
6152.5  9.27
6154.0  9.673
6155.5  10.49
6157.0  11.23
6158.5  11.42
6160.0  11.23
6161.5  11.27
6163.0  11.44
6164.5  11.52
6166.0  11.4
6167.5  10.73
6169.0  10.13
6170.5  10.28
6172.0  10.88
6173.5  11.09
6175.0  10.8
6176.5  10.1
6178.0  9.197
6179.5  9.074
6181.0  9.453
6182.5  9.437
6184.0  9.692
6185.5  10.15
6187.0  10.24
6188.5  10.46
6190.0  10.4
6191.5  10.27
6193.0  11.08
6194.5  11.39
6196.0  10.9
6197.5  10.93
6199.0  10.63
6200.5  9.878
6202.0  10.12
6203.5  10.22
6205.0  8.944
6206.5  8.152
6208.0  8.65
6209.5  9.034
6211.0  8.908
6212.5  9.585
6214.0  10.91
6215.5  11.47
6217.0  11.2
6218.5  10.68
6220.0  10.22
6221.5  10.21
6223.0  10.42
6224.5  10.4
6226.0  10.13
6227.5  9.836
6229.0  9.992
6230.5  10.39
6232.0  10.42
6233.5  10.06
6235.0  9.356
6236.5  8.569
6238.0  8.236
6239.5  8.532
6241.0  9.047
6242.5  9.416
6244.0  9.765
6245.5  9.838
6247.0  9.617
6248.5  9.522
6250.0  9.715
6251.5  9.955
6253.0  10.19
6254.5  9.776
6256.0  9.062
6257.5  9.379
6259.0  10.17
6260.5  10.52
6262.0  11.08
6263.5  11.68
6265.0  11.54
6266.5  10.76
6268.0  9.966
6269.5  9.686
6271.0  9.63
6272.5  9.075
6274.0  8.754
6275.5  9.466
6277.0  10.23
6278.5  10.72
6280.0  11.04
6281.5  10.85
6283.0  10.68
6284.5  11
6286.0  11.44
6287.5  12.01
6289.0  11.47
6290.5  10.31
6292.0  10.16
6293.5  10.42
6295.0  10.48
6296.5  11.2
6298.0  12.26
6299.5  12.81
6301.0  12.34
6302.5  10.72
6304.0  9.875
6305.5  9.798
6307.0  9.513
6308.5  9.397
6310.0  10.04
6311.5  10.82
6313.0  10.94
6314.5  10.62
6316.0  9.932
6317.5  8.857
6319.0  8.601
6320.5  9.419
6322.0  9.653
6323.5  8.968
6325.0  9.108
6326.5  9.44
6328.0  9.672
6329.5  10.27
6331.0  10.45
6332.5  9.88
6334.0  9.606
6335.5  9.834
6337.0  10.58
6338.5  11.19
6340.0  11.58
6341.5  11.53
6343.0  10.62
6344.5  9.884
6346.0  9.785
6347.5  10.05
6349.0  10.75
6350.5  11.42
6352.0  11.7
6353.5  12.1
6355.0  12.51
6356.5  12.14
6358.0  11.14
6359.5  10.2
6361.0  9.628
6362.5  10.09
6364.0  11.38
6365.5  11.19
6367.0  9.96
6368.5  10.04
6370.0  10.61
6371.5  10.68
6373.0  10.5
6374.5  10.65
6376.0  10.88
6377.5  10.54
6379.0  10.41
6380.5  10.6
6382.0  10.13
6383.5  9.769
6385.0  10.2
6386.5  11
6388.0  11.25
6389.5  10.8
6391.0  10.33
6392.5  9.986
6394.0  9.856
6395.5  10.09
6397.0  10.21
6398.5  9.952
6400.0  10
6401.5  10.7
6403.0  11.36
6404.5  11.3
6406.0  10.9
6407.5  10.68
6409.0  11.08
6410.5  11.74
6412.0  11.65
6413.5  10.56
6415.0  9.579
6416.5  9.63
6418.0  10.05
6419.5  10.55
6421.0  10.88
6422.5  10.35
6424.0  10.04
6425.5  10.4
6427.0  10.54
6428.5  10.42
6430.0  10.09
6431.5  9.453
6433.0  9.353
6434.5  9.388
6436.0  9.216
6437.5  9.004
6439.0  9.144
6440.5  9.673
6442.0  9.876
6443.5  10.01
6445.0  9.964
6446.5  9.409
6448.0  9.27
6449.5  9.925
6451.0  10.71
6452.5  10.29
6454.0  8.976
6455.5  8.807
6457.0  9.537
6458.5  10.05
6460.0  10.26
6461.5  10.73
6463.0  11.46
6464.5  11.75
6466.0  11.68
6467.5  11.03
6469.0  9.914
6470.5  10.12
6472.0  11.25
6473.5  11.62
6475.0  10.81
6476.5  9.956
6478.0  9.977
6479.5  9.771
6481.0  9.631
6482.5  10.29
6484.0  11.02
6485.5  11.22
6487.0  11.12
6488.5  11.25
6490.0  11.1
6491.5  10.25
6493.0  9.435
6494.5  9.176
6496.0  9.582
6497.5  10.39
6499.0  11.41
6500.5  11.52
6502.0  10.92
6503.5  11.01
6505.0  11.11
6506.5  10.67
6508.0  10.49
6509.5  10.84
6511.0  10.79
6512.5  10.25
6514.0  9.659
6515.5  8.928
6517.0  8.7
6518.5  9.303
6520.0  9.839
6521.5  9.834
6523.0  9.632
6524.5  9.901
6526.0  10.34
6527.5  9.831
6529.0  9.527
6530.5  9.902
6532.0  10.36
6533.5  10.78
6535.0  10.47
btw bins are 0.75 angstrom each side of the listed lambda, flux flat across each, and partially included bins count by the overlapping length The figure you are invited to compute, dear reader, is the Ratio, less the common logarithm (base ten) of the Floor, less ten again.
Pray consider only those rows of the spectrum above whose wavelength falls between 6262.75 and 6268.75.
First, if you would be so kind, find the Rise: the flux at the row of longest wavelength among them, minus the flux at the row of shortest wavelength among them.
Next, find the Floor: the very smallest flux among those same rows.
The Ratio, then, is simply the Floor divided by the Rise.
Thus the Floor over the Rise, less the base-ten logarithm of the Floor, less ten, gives -17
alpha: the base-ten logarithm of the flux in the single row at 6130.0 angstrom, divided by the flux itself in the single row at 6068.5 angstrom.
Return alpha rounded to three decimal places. 0.106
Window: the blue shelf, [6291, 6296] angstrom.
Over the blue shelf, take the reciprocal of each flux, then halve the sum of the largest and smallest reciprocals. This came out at 0.097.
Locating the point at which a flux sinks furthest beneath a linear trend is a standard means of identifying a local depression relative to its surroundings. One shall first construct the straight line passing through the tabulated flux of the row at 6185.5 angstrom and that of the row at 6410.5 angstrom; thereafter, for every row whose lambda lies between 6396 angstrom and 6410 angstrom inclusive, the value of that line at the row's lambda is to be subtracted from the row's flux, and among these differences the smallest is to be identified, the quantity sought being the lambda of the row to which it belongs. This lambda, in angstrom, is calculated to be 6398.5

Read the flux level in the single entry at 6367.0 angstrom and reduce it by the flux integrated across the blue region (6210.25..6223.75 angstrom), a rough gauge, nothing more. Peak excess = -130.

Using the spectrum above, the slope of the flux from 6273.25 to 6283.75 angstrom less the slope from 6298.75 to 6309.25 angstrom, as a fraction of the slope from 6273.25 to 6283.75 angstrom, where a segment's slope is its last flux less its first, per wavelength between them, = 2.8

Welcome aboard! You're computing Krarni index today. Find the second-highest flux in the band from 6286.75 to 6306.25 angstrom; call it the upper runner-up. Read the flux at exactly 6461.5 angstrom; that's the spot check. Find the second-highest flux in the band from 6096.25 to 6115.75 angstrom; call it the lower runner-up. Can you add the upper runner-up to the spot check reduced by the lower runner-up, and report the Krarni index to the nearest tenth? 12.3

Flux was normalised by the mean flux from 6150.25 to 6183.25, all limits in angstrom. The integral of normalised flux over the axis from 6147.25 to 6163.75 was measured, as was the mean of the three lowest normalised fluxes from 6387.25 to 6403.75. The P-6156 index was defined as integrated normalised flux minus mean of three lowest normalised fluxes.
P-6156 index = 15.2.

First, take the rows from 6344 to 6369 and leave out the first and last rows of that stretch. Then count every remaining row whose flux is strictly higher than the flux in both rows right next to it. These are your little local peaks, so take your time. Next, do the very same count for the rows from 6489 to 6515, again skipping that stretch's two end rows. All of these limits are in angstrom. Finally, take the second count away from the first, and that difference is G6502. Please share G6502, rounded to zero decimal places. -1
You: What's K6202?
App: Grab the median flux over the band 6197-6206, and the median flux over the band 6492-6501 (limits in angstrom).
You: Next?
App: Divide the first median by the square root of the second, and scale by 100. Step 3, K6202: 322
